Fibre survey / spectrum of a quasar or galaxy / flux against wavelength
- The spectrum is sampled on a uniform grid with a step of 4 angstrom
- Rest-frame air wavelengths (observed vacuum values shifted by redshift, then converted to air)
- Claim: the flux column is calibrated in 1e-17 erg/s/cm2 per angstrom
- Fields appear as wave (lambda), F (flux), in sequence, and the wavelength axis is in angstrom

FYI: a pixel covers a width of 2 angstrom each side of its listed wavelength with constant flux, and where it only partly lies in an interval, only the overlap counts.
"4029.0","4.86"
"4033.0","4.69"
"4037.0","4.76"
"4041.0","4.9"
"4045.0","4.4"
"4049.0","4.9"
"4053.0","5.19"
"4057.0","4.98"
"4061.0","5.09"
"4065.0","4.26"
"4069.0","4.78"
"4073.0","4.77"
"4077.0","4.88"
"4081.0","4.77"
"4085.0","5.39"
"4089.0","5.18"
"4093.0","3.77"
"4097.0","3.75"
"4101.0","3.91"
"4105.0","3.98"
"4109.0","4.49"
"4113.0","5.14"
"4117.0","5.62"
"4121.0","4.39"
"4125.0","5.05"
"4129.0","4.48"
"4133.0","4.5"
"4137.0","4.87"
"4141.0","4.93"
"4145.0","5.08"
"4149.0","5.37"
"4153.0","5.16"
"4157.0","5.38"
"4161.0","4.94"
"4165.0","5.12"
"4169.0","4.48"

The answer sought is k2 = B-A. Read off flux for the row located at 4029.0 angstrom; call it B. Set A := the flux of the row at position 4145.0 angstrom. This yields -0.2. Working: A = 5.08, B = 4.86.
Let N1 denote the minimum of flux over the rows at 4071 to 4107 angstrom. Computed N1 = 3.75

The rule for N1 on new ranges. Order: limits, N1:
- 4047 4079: 4.26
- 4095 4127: 3.75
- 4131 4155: 4.5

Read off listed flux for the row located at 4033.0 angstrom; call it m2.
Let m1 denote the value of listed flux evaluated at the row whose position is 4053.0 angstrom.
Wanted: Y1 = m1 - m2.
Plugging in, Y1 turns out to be 0.50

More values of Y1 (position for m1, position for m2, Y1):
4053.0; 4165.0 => 0.07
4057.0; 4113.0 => -0.16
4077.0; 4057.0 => -0.10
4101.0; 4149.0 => -1.46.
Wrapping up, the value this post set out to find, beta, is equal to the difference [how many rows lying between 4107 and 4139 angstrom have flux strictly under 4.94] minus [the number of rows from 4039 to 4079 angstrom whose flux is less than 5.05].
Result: -3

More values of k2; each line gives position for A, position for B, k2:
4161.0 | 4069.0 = -0.2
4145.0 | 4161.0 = -0.1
